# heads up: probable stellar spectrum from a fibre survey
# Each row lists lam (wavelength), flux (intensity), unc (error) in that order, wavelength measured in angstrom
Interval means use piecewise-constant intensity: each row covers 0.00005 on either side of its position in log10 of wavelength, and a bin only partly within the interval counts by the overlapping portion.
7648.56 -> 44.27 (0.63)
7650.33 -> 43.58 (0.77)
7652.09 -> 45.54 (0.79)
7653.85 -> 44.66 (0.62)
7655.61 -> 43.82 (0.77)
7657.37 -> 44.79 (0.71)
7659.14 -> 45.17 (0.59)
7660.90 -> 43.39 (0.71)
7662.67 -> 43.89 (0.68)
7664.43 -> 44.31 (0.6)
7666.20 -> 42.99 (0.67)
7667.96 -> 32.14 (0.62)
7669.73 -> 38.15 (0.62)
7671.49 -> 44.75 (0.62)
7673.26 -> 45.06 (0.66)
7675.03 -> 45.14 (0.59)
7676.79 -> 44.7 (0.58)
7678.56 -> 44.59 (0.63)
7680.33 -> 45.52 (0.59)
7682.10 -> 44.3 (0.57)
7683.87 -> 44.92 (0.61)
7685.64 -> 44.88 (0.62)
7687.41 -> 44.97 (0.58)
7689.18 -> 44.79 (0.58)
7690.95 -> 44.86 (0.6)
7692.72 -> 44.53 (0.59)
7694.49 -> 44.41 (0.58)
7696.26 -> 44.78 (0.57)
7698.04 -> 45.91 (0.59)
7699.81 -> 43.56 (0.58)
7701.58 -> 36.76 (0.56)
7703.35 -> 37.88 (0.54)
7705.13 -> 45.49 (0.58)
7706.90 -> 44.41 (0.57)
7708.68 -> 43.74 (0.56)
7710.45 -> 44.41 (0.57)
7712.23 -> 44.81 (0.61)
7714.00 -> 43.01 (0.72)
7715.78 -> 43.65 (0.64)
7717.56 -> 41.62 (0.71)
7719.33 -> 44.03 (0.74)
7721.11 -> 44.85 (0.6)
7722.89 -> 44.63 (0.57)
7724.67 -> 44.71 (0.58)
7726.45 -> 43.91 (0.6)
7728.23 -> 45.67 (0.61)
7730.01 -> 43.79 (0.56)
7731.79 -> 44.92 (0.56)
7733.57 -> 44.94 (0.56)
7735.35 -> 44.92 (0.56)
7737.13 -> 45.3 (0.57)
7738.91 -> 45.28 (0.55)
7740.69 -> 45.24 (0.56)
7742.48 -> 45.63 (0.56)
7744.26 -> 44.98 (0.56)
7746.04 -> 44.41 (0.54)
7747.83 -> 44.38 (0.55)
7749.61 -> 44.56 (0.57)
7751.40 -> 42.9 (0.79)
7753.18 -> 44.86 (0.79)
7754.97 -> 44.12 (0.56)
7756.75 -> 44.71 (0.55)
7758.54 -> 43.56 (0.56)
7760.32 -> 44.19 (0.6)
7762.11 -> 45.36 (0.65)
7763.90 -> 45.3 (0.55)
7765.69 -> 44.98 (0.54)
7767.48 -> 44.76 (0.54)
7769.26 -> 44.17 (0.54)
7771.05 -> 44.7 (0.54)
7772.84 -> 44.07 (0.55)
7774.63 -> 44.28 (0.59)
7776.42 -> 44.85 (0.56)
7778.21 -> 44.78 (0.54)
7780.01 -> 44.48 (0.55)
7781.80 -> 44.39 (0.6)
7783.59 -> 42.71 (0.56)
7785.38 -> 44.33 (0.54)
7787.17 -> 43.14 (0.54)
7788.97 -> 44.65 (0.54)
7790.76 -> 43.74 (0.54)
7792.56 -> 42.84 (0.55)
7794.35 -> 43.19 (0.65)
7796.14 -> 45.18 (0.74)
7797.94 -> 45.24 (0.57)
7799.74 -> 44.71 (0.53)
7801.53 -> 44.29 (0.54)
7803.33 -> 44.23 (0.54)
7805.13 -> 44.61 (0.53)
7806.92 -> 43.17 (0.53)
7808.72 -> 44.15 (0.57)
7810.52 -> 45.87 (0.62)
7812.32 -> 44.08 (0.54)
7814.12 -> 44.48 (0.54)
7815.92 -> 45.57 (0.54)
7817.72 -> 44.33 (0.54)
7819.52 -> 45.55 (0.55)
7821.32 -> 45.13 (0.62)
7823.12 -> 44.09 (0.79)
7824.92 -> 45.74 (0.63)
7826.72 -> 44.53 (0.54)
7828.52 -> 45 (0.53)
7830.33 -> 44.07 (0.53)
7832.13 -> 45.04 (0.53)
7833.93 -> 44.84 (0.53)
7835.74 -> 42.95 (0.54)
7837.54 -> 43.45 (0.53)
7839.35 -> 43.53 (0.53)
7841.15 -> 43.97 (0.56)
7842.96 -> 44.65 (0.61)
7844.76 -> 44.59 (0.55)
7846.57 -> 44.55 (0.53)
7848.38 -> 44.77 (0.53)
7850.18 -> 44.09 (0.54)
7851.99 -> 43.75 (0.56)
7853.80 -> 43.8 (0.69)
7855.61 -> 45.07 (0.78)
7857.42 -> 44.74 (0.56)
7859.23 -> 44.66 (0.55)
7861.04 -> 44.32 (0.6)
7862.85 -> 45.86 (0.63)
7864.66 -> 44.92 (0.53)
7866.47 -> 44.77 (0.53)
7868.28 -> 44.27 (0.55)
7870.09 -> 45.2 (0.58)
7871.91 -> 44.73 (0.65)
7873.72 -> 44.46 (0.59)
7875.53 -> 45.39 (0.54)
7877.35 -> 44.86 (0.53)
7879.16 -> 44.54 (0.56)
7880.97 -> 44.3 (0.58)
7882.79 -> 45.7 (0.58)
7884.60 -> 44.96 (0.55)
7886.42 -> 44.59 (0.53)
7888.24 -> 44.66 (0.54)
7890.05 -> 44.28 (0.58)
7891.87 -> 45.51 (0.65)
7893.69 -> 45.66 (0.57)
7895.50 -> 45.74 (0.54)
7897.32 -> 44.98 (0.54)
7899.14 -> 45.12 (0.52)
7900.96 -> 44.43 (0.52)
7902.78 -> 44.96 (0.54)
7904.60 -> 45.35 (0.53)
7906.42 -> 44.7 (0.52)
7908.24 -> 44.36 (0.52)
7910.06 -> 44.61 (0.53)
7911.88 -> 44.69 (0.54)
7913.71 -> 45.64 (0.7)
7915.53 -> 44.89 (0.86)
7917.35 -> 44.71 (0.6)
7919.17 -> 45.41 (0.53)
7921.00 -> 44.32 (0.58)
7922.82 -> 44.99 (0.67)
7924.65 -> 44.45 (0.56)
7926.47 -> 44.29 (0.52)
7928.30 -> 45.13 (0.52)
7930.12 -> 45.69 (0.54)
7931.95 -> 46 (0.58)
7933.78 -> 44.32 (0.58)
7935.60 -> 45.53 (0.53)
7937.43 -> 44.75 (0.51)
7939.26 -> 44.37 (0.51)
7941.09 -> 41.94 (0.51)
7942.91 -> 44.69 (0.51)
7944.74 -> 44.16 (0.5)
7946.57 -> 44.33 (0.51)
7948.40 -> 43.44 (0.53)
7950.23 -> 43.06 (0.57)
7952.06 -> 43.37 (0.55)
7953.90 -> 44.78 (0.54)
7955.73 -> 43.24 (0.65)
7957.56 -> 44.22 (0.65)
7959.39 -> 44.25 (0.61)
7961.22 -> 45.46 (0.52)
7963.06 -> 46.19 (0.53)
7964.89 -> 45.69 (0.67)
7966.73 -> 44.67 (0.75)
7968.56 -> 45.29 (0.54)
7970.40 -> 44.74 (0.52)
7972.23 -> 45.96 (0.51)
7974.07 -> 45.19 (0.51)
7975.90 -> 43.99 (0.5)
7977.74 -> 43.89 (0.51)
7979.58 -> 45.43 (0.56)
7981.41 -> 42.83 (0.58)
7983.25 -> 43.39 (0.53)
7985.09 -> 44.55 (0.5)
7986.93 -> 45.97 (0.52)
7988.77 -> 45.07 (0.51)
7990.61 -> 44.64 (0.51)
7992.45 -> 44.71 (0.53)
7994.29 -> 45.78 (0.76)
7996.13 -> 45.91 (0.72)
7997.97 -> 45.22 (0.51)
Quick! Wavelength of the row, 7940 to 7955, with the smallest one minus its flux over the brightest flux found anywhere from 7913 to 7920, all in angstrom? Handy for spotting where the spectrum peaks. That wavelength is 7953.90 angstrom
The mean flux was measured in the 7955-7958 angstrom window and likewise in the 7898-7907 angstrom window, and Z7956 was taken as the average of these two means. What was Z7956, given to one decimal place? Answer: 44.3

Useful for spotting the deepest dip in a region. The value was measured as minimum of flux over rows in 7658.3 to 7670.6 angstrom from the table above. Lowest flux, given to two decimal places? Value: 32.14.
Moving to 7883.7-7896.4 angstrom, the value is 44.28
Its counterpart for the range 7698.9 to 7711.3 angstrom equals 36.76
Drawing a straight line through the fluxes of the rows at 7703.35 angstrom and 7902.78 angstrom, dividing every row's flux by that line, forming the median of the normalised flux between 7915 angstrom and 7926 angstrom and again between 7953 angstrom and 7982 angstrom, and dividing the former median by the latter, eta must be 1.04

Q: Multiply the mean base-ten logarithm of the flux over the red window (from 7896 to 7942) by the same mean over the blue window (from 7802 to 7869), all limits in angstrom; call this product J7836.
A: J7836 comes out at 2.72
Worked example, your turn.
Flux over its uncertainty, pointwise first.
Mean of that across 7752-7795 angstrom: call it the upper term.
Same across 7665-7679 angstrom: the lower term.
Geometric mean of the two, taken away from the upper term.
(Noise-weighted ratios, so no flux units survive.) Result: 5.2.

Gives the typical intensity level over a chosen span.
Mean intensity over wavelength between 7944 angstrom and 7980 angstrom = 44.6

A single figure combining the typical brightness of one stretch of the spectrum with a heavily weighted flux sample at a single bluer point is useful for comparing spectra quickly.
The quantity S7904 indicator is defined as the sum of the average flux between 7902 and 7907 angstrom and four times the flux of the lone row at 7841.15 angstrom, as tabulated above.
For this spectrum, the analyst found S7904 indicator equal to 221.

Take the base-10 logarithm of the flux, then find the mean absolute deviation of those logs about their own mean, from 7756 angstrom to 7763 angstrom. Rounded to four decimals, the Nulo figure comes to 0.0057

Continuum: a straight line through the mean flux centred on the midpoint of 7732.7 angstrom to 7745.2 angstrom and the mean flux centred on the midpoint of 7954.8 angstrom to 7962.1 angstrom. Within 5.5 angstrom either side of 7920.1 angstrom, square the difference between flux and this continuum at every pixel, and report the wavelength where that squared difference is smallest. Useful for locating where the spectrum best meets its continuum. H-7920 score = 7924.65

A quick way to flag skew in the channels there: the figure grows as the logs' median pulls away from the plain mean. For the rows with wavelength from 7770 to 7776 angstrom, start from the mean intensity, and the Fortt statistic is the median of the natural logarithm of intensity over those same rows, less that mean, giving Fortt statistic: -40.6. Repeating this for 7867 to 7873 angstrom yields -40.9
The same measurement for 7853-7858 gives -40.7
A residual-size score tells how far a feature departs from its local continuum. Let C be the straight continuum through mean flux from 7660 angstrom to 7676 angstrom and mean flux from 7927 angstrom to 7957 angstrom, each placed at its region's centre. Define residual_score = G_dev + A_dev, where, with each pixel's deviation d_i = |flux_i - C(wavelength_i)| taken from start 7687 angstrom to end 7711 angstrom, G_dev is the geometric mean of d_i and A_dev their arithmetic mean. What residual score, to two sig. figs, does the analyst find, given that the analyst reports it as 5.0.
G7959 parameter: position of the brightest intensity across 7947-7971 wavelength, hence 7963.06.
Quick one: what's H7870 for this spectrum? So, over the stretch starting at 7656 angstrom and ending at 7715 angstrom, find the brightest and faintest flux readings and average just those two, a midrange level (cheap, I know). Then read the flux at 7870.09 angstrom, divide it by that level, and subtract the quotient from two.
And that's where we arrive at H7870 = 0.84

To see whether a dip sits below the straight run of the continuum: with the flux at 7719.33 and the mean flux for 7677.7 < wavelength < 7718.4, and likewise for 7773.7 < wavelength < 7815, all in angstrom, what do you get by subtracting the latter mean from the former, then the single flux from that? -44.4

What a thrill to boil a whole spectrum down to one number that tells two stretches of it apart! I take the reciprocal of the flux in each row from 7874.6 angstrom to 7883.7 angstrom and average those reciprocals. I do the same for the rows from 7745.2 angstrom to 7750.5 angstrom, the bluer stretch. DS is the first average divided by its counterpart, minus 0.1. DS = 0.89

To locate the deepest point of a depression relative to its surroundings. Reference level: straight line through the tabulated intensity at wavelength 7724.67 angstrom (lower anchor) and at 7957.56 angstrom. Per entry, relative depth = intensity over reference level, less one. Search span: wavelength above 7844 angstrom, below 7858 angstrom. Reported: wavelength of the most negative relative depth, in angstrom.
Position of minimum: 7851.99 angstrom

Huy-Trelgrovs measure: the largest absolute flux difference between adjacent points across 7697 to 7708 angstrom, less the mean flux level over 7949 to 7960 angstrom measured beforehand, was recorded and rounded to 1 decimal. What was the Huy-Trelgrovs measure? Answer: -36.2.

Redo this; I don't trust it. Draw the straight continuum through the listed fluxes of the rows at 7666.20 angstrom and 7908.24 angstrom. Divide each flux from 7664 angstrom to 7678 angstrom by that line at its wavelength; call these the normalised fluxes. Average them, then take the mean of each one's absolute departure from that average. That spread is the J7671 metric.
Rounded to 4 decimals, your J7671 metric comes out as 0.0814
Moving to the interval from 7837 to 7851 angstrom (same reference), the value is 0.0098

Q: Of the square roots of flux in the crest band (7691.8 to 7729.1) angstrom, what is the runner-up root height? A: 6.76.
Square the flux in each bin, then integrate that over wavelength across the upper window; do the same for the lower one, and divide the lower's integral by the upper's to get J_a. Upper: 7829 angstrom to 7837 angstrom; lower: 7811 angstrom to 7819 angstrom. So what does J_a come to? 1.02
